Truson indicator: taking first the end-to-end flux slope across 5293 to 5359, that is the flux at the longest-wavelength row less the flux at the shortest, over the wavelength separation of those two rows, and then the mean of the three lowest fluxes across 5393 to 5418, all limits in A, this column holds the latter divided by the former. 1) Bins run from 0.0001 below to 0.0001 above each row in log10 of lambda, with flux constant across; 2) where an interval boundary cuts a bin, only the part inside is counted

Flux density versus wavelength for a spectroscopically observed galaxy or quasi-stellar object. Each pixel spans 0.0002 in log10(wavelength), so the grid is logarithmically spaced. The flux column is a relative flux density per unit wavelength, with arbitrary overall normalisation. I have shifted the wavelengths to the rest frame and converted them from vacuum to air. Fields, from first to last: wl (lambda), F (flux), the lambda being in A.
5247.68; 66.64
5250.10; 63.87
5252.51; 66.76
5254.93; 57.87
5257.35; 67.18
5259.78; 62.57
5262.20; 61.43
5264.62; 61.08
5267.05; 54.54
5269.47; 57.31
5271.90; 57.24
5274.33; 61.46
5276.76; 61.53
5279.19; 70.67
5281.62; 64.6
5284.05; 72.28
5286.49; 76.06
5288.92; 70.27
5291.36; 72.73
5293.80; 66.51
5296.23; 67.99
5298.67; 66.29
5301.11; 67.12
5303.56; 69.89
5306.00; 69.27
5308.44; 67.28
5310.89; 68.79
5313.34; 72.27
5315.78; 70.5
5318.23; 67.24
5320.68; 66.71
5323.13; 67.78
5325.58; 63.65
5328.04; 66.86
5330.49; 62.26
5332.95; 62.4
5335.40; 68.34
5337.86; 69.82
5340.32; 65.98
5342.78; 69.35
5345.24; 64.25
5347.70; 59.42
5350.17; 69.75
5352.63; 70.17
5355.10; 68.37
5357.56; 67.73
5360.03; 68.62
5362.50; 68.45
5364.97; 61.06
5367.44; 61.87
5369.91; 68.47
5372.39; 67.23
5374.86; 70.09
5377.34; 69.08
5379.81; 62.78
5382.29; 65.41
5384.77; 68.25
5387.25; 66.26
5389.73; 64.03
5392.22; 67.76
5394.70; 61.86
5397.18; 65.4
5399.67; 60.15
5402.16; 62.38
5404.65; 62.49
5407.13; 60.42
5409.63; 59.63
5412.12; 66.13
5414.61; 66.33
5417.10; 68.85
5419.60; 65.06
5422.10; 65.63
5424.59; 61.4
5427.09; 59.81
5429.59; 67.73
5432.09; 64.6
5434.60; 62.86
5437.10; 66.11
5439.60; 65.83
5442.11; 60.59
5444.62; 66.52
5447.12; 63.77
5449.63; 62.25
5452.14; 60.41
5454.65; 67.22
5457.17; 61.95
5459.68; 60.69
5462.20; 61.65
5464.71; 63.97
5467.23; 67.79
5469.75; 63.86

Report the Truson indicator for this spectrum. 3139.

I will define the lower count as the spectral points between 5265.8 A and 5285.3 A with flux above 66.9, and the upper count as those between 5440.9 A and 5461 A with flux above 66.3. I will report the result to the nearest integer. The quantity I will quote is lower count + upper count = 4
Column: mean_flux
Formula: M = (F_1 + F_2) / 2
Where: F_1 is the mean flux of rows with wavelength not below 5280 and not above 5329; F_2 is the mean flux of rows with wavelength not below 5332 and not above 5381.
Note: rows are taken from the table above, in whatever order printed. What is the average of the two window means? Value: 67.7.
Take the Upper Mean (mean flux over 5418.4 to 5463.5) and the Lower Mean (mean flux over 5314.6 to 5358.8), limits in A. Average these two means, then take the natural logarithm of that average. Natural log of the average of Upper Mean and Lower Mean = 4.176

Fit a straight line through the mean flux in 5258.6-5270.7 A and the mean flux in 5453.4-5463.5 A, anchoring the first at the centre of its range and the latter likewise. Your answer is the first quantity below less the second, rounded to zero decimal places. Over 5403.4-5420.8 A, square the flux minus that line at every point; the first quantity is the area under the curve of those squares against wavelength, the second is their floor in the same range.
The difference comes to 240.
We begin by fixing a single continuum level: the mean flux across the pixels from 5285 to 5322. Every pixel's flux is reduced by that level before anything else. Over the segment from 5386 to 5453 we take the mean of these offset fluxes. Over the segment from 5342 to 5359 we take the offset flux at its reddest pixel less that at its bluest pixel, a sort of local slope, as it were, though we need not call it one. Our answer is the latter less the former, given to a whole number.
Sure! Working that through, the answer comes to 4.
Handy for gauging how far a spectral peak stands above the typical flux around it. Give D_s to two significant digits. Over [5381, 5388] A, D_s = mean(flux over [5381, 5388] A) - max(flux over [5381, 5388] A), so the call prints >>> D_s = -1.6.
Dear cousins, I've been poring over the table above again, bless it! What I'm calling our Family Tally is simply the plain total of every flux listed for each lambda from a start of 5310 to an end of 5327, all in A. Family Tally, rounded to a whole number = 477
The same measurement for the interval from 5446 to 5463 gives 438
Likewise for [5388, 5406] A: 444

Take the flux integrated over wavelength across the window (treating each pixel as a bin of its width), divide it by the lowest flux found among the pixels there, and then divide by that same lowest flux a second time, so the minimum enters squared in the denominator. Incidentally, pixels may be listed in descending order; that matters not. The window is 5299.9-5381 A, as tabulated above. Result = 1.54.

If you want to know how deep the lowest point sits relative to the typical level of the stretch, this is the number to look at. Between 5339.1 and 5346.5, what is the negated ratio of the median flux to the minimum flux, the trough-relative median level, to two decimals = -1.03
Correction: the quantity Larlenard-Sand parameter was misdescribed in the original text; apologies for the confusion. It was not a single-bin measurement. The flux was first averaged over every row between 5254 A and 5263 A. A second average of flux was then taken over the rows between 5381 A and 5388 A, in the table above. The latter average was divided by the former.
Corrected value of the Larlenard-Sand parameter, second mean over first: 1.07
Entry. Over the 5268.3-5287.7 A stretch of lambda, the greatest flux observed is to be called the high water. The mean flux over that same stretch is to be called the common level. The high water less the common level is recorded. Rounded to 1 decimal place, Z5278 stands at 10.9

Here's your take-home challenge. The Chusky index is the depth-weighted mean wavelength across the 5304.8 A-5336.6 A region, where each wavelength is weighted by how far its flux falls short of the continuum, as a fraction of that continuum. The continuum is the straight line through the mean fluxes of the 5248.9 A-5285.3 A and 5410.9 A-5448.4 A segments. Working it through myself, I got 5316.2 A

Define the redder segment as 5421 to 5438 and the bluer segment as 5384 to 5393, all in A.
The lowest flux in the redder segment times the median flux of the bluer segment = 4008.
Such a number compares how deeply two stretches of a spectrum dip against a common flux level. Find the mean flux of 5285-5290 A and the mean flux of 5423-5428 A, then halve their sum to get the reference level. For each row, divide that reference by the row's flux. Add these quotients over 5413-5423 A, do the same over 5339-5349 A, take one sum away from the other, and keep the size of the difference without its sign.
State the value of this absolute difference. 0.118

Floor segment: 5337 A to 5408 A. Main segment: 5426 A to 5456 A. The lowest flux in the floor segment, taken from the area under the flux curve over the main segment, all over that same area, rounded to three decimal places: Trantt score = 0.969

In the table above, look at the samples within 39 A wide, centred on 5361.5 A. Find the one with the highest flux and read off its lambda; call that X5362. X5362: 5352.63 A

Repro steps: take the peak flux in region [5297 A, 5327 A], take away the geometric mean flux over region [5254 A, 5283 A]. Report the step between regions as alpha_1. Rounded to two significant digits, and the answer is 11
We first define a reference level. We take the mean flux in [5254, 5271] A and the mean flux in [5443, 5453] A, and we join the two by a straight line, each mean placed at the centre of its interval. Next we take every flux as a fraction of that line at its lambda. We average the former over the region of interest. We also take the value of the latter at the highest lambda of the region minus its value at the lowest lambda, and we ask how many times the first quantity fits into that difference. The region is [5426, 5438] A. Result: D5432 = 0.10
